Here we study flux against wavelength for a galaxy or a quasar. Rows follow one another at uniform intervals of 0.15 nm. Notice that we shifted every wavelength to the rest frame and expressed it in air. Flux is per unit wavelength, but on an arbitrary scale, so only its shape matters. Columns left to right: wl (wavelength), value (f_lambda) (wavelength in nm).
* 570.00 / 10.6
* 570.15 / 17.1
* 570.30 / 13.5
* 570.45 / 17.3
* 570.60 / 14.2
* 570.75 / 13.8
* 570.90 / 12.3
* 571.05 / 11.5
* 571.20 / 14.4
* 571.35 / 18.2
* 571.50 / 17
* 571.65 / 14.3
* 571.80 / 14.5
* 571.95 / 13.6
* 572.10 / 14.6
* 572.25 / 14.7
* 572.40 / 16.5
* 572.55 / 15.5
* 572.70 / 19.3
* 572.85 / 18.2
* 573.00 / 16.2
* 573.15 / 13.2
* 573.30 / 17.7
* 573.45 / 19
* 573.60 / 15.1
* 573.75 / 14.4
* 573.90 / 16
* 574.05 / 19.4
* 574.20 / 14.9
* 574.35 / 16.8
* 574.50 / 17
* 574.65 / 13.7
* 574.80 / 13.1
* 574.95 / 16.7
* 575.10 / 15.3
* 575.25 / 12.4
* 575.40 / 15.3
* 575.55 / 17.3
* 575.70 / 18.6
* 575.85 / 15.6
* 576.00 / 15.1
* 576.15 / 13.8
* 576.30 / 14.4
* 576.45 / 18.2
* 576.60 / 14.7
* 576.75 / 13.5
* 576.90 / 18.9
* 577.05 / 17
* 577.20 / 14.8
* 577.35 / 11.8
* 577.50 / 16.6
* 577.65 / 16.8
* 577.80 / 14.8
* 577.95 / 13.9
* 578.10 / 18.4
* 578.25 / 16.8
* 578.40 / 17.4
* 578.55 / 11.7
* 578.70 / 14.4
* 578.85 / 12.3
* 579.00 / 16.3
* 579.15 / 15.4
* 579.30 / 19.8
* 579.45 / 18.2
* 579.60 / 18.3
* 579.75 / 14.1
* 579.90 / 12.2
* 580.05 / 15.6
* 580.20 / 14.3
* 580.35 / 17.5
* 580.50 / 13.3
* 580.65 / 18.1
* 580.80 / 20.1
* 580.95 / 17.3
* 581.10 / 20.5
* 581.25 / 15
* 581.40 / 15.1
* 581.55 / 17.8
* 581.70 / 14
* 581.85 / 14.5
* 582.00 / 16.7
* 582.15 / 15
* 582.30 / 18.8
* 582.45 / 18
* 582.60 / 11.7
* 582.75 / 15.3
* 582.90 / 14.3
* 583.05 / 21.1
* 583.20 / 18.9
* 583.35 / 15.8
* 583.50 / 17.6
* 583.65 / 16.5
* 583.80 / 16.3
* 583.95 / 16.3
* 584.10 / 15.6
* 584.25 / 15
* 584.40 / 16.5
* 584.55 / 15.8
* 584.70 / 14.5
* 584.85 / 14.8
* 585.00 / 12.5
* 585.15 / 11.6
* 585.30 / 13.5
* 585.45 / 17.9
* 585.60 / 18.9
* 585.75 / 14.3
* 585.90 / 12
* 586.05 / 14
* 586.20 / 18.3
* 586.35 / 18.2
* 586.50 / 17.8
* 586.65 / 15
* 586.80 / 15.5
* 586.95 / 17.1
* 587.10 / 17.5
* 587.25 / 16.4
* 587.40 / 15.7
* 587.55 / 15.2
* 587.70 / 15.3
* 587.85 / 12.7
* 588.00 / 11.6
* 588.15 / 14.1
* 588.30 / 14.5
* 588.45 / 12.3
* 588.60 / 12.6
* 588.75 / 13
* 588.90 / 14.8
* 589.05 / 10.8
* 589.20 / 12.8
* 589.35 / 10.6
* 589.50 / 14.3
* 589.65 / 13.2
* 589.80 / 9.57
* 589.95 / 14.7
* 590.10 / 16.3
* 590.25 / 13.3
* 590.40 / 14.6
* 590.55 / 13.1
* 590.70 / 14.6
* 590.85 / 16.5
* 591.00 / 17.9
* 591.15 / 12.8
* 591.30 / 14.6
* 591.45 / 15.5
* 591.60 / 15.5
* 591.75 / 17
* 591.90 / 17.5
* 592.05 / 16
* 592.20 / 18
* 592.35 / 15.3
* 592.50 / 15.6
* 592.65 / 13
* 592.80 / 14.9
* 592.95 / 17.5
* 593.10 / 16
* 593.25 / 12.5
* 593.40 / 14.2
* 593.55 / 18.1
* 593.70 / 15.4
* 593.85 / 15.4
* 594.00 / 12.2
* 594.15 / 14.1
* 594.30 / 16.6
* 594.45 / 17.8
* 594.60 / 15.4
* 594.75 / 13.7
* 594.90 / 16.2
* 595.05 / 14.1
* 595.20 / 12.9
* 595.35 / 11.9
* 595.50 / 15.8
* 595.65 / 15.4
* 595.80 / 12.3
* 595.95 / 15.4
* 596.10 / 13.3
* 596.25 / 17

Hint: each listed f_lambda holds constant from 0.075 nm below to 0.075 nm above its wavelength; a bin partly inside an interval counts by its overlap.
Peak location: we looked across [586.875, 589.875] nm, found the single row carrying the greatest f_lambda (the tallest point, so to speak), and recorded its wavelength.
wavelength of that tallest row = 587.10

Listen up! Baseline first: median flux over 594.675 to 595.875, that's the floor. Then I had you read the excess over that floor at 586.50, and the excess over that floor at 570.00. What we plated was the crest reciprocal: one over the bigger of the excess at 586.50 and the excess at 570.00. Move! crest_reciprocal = 0.26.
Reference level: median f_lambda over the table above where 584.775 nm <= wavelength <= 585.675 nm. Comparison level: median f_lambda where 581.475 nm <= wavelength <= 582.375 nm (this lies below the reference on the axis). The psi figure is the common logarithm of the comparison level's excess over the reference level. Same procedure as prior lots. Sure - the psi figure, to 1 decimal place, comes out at 0.2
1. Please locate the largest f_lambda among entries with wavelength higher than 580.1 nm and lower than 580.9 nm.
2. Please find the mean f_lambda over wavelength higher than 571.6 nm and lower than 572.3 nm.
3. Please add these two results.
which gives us 34.4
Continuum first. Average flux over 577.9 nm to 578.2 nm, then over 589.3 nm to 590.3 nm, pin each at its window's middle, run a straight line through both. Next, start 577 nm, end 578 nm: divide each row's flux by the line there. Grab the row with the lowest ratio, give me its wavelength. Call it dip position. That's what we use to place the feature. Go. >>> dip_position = 577.35 nm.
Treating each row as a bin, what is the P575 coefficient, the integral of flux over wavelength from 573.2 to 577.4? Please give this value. 66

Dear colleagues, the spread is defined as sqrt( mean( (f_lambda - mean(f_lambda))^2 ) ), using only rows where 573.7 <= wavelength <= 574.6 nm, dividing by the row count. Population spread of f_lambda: 1.6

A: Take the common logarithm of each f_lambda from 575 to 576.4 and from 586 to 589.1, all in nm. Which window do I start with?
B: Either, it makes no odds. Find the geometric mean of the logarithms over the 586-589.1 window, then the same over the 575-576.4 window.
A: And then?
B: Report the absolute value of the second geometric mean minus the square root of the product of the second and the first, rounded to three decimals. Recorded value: 0.008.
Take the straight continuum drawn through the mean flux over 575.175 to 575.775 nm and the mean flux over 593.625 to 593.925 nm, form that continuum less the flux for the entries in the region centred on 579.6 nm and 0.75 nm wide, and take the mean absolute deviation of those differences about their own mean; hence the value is 2.7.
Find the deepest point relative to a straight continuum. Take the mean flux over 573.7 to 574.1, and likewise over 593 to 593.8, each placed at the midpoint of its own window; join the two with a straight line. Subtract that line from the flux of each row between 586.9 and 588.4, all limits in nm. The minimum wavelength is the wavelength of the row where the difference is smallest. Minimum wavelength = 588.00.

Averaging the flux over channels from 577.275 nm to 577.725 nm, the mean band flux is 15.1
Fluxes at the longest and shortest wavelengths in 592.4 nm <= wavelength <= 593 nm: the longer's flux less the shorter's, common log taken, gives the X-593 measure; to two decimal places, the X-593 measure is 0.28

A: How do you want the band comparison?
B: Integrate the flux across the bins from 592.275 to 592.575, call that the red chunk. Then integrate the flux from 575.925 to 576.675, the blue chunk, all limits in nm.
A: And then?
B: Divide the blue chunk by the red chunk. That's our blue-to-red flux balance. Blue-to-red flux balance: 2.5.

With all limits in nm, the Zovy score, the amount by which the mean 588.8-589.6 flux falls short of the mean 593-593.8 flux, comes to 2.6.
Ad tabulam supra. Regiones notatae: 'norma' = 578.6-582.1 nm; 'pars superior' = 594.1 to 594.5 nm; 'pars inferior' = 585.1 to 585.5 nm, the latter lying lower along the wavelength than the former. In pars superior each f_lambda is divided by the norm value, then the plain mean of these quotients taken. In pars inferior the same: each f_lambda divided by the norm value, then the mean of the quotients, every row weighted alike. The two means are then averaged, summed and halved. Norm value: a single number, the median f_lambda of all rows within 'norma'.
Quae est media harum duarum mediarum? 0.98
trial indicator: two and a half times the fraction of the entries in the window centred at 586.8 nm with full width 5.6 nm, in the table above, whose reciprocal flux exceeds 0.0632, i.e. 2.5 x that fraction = 1.89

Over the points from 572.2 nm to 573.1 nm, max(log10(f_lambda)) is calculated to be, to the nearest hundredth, 1.29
